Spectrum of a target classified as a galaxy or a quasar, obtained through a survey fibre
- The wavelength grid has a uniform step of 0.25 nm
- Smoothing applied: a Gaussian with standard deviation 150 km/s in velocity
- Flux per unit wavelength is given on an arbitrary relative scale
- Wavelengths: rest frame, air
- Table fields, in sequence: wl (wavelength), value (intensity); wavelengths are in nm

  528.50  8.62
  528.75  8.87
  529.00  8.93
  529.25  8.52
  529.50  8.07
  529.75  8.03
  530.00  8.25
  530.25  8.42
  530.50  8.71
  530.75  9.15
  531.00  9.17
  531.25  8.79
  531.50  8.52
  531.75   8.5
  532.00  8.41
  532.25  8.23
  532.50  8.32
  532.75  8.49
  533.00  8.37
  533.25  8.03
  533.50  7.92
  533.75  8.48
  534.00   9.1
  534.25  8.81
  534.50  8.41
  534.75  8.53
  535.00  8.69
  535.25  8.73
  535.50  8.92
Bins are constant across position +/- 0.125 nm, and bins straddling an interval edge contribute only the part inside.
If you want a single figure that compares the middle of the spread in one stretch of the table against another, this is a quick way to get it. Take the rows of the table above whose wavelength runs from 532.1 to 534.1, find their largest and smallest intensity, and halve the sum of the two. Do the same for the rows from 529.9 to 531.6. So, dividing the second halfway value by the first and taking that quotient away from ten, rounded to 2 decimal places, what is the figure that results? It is 8.98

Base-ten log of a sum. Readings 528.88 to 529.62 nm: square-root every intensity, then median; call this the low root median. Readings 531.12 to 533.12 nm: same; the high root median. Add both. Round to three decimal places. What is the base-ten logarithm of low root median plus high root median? 0.765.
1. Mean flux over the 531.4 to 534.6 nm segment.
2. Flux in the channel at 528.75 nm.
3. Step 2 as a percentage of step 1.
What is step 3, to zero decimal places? 105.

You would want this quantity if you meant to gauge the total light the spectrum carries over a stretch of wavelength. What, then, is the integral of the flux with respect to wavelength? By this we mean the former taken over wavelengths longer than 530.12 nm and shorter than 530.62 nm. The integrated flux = 4.28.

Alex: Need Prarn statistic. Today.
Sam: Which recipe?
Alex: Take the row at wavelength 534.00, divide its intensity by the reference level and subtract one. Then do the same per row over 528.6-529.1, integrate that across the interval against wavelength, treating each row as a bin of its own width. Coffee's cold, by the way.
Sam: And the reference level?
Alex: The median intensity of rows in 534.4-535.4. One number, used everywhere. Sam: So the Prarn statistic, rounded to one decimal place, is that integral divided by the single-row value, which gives 0.3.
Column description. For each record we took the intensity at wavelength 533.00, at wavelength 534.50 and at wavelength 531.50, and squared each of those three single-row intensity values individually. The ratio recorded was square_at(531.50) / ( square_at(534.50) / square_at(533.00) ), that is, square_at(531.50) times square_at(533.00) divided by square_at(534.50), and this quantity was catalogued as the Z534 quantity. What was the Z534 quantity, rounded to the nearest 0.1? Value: 71.9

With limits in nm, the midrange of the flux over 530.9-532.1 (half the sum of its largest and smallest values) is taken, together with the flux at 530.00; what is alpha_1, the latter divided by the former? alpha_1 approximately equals 0.94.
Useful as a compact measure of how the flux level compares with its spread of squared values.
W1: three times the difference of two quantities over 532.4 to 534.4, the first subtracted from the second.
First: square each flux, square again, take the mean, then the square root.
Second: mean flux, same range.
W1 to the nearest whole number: -190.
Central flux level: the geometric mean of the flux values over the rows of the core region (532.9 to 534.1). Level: 8.4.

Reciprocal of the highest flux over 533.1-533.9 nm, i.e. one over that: 0.118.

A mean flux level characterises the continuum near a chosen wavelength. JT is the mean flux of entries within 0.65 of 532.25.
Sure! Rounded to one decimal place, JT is 8.4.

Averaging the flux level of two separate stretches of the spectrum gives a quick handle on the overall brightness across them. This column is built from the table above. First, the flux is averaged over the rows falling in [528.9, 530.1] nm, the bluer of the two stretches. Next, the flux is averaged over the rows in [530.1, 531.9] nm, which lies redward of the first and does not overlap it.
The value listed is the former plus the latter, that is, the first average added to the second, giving 17.1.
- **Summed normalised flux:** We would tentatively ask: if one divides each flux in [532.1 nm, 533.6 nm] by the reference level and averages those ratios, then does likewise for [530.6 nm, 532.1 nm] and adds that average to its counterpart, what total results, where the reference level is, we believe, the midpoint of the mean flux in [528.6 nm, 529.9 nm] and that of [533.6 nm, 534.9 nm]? 1.98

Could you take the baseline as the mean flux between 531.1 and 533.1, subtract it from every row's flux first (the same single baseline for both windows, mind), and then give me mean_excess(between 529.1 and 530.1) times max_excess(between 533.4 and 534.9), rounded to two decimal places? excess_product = -0.15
